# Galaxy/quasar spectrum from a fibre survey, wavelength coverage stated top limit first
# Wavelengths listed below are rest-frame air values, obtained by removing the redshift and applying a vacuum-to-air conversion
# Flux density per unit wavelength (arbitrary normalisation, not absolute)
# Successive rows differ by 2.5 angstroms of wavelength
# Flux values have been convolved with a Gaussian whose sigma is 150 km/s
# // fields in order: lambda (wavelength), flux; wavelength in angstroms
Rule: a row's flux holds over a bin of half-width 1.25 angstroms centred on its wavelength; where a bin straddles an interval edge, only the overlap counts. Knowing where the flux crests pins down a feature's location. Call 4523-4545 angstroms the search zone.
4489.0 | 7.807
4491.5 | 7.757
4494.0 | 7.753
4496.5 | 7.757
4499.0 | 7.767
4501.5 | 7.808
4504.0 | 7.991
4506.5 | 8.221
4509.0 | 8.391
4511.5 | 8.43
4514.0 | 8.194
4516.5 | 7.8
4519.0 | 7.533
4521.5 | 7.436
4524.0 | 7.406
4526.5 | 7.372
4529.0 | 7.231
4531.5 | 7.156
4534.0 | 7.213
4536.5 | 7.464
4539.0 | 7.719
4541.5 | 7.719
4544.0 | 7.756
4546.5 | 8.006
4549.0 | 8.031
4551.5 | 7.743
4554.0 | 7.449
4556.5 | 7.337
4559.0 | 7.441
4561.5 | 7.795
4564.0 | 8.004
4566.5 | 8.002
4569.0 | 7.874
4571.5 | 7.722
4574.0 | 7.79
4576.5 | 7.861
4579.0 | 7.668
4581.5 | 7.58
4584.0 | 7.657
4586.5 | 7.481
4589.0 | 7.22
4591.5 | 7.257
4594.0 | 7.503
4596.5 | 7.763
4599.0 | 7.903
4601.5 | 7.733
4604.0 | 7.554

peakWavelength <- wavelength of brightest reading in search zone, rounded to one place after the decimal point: 4544.0 angstroms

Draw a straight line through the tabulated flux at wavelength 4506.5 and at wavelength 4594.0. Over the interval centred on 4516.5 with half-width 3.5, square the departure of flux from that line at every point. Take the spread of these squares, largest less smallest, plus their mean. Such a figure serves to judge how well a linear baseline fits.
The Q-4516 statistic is 0.49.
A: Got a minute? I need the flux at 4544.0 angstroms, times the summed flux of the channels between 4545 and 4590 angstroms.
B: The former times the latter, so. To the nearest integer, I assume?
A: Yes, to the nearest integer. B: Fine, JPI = 1075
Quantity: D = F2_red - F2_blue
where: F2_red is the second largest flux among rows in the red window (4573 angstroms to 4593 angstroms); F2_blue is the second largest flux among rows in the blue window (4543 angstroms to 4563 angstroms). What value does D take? -0.22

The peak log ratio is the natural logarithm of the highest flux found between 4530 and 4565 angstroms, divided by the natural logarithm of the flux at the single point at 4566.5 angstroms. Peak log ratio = 1.00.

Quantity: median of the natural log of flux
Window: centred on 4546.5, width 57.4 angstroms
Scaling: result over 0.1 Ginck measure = 20.4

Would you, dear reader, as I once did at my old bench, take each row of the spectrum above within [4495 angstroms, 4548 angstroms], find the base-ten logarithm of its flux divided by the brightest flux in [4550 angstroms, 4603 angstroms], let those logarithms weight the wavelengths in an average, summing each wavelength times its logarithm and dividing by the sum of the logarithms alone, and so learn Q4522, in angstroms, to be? 4529.9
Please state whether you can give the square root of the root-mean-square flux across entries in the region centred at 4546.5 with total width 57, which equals 2.76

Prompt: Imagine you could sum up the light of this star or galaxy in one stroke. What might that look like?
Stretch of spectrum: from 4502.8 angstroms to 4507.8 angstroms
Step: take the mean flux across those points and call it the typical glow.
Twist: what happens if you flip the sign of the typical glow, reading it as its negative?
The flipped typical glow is -8.11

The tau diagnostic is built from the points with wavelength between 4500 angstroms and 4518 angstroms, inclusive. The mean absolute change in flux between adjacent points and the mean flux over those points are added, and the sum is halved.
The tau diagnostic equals 4.16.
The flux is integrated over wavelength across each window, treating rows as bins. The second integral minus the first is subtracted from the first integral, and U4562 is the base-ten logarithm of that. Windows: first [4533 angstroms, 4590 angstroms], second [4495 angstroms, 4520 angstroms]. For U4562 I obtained 2.83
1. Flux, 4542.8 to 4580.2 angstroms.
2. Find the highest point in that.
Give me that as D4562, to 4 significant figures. 8.031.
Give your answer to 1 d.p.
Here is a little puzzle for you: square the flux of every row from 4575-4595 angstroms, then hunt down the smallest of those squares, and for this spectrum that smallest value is 52.1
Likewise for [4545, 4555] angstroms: 55.5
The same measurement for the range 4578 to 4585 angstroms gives 57.5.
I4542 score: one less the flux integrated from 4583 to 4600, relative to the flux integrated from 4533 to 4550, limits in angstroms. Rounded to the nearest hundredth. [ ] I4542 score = 0.02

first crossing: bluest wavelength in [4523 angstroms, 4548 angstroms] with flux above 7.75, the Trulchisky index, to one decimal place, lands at 4544.0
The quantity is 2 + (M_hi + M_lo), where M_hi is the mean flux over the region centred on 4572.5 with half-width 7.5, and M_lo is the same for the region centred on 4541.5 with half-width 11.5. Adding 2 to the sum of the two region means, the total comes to 17.5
